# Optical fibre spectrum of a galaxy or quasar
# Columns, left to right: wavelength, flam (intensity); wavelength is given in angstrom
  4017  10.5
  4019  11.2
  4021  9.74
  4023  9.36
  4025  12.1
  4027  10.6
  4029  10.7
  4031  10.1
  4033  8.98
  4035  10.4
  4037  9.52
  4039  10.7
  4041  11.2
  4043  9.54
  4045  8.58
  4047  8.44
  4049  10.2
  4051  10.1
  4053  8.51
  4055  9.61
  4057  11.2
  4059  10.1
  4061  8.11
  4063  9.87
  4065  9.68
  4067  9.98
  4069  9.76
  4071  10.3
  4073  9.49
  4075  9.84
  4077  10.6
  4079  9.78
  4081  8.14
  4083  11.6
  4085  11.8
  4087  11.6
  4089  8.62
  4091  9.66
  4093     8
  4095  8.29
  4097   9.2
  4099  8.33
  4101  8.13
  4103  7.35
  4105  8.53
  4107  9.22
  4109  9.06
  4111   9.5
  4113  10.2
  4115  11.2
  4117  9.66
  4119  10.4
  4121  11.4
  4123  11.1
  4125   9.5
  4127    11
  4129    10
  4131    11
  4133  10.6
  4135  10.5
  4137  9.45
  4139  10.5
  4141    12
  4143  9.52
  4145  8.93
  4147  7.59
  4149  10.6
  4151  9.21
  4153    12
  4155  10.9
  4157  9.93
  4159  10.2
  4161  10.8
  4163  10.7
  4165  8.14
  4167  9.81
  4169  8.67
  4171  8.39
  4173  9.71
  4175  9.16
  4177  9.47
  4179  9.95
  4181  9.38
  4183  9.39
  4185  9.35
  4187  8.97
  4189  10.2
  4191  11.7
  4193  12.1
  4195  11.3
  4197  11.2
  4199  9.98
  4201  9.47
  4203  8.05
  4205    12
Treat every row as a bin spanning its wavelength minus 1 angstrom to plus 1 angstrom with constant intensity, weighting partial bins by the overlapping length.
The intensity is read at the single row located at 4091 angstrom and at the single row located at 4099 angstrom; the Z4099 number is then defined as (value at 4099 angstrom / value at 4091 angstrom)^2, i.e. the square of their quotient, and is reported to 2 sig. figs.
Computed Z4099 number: 0.74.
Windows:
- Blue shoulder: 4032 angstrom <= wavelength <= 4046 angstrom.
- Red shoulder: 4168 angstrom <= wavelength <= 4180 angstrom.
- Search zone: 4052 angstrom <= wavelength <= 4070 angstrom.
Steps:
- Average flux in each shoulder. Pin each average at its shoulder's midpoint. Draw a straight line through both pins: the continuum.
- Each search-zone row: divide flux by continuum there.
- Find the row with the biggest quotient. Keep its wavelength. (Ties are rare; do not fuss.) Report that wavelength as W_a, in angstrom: 4057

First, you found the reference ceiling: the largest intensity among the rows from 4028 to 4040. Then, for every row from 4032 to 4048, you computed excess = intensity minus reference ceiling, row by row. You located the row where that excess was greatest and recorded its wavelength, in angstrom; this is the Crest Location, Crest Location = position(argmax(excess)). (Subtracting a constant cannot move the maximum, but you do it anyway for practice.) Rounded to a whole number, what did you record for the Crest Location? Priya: 4041 angstrom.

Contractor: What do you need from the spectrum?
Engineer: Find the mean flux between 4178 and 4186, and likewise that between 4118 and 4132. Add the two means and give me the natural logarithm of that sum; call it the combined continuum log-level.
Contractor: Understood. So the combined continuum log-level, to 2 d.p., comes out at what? 3.00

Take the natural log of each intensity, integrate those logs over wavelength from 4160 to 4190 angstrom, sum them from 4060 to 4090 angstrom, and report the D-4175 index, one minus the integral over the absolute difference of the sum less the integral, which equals -1.04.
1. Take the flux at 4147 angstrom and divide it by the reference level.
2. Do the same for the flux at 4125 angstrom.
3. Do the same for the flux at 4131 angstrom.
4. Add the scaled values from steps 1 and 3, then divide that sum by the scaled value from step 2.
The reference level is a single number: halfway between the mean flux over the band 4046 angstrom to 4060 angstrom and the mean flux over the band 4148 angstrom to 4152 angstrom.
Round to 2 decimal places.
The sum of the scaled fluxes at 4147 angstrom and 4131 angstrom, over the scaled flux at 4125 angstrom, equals 1.96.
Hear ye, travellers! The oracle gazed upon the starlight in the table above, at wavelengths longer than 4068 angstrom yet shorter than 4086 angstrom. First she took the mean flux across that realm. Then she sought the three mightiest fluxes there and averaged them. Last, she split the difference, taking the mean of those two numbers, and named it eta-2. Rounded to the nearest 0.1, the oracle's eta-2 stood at 10.7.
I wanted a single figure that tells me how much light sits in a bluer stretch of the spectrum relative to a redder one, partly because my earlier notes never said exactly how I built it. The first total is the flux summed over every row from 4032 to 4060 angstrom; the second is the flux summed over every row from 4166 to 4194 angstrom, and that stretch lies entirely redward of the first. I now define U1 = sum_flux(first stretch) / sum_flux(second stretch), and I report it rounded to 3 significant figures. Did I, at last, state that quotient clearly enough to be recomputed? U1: 1.01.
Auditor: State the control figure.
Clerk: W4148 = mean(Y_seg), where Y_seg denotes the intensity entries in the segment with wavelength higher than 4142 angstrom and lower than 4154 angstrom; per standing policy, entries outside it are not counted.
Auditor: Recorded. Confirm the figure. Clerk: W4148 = 9.6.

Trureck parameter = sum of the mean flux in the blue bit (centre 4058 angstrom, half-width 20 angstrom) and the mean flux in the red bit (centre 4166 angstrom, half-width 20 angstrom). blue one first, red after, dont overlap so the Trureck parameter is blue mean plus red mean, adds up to 19.5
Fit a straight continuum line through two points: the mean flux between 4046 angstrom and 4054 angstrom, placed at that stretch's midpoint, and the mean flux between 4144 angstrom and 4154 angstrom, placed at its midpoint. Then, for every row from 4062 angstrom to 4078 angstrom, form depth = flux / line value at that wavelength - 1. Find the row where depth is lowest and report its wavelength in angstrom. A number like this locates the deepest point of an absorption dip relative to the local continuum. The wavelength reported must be 4073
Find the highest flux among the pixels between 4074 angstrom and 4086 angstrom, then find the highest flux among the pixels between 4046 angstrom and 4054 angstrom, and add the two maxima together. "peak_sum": 22.0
